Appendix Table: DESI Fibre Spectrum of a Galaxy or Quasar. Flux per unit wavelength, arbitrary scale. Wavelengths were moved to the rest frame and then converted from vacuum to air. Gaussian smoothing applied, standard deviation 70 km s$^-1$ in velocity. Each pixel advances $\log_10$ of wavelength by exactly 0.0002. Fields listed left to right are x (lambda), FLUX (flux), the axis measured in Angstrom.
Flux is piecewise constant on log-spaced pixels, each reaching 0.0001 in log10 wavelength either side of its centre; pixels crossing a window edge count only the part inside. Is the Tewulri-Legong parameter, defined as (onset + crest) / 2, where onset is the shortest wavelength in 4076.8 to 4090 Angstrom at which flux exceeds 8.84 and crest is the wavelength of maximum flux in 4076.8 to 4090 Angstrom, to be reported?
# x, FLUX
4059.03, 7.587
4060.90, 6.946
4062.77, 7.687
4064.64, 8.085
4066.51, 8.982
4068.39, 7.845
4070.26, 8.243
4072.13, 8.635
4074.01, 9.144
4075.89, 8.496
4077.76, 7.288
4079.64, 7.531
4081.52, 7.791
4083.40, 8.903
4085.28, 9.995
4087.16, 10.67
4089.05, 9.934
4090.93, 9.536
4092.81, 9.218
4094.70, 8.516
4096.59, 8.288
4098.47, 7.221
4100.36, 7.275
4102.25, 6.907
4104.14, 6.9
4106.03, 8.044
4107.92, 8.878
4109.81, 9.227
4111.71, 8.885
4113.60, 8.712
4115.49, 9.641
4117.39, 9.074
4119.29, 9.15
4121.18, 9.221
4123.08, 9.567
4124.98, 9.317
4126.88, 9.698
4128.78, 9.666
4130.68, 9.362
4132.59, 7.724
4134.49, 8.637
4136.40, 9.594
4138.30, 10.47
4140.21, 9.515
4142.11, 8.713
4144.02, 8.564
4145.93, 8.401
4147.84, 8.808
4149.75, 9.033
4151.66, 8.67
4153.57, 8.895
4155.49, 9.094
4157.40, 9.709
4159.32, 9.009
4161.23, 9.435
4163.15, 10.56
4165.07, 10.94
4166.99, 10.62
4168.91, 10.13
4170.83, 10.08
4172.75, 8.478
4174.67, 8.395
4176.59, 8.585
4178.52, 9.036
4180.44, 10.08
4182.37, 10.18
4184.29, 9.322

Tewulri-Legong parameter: 4085.3 Angstrom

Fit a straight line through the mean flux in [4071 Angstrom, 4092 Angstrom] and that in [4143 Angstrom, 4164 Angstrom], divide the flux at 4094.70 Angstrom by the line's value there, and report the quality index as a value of 0.95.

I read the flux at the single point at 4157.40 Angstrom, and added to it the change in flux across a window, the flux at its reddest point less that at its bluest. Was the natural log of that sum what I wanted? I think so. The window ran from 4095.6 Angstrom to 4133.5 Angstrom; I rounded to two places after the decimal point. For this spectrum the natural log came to 2.21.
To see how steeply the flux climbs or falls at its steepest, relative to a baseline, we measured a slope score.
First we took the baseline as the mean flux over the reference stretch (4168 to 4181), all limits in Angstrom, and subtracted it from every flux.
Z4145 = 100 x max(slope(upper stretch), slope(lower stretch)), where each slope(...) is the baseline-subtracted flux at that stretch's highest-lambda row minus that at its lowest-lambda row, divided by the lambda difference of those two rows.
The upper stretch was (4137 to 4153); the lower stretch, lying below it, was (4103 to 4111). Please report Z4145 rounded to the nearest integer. 41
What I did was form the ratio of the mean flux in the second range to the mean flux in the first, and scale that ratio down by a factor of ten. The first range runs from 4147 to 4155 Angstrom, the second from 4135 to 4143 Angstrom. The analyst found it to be 0.108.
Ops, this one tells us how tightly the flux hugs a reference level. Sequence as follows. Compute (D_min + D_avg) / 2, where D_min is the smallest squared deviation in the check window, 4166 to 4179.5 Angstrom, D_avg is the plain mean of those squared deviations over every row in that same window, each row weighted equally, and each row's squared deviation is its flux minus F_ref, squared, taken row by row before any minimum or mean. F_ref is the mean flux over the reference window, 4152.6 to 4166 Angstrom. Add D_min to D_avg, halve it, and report 0.5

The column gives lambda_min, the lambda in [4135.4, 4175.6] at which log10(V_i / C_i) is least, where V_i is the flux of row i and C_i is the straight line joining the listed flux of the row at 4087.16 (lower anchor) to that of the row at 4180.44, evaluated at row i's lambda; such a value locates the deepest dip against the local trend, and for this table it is 4145.93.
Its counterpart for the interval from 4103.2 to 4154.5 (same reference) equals 4104.14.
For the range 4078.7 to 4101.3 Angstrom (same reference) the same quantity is 4098.47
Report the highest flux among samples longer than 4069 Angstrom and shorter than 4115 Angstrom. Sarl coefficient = 10.67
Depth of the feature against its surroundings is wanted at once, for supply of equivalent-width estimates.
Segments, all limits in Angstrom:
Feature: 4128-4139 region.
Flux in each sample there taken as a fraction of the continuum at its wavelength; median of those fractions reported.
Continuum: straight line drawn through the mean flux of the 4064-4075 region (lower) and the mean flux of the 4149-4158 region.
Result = 1.06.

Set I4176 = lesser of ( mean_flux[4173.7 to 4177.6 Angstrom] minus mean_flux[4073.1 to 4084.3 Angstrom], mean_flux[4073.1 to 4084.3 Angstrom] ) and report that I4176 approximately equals 0.3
